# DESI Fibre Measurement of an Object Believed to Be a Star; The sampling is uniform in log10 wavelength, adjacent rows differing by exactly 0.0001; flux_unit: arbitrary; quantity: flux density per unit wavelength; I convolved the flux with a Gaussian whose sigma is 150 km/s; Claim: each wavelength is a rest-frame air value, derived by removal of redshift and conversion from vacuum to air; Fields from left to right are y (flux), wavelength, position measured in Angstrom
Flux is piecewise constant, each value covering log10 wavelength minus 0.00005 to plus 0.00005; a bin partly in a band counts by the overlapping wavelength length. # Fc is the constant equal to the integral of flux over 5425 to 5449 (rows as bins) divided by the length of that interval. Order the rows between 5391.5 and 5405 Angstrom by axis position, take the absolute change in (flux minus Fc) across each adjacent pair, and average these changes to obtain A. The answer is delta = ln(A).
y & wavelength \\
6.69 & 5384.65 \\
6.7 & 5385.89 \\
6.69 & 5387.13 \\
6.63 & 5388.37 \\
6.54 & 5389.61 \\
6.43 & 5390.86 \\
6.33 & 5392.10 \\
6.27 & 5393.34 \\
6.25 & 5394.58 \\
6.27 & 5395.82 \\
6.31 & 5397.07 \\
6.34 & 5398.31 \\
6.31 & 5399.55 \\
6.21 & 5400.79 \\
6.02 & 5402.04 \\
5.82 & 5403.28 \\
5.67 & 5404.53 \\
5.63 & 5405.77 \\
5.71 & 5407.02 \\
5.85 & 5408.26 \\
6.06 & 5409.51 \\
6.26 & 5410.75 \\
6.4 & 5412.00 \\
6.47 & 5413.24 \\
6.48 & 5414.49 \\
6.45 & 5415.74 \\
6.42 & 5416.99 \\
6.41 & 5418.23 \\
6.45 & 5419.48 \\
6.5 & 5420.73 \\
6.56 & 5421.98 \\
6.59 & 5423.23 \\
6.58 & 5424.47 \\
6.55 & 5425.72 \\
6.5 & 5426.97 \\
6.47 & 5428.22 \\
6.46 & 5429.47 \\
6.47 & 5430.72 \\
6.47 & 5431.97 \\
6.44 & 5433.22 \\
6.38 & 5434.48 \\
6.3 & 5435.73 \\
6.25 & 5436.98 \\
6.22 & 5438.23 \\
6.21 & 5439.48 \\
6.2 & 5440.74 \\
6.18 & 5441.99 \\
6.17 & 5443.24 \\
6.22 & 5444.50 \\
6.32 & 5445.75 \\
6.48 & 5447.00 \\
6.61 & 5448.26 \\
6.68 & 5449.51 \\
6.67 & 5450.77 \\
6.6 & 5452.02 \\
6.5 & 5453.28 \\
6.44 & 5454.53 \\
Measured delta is -2.48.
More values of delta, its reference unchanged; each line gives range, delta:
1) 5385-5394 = -2.64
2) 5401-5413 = -1.93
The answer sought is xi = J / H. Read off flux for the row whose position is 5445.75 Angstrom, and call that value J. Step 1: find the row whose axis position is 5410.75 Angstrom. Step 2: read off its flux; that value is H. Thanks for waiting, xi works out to 1.01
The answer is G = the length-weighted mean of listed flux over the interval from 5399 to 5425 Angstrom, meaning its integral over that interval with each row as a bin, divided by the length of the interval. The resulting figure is 6.2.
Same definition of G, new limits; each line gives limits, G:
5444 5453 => 6.5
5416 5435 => 6.5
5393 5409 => 6.0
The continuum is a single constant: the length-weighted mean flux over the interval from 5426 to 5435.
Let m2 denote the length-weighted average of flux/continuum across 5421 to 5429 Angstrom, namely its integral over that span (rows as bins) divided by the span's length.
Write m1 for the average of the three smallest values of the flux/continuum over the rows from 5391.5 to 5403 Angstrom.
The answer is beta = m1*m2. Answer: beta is 0.967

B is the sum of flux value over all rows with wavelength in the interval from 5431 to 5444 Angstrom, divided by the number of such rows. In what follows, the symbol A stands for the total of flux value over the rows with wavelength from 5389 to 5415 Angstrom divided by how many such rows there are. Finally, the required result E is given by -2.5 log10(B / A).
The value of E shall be -0.019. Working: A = 6.17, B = 6.28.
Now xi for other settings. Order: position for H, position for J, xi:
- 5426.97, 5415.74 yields 0.99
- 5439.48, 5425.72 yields 1.05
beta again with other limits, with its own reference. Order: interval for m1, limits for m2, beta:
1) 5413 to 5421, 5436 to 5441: 0.960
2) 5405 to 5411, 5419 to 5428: 0.898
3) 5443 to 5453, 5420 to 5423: 0.977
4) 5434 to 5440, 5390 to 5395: 0.946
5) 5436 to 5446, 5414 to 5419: 0.956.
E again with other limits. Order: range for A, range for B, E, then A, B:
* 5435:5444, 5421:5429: -0.055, 6.22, 6.54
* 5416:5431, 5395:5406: 0.075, 6.50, 6.06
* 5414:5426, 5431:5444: 0.037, 6.50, 6.28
